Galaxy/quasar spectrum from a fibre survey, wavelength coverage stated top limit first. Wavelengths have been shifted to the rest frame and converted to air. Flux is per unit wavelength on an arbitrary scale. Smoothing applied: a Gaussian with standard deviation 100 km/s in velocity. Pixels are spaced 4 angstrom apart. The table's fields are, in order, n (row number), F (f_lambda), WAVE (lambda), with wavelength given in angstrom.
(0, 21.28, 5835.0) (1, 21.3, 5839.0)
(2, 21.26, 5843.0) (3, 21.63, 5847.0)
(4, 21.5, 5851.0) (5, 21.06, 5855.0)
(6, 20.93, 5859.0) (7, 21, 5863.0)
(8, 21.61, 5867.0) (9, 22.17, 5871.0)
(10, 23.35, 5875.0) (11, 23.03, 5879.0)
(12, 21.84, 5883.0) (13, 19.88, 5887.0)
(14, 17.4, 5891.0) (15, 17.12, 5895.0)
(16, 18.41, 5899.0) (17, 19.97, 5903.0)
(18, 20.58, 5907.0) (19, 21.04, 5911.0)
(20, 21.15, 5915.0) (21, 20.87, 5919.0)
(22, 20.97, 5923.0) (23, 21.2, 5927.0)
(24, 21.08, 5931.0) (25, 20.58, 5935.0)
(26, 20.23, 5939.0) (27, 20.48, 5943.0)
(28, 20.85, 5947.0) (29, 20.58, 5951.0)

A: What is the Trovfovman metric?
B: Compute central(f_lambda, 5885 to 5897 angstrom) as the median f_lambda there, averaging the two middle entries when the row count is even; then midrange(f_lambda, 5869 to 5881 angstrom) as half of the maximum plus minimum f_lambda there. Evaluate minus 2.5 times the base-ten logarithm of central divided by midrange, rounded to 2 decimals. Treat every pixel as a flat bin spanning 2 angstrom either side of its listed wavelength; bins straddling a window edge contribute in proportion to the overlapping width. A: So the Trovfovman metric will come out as 0.29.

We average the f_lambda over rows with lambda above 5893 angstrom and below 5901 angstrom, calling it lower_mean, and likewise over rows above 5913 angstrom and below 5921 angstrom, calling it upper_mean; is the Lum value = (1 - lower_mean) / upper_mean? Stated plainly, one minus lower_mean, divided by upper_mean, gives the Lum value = -0.80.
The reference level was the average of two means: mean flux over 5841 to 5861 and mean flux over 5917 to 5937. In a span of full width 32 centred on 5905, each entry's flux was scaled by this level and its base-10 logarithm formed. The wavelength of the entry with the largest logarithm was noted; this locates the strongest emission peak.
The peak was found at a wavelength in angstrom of 5915.0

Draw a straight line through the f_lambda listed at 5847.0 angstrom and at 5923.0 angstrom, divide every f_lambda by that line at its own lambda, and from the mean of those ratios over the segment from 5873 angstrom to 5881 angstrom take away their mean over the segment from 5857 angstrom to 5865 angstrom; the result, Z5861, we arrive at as 0.11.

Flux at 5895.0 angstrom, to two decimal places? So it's 17.12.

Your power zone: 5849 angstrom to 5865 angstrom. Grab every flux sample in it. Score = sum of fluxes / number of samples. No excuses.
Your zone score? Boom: 21.1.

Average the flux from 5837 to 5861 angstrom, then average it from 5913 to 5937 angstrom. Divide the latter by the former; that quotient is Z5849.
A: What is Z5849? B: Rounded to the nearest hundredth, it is 0.99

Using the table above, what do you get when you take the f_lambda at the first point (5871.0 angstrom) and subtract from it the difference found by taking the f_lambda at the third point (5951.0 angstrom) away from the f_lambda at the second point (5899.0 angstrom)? 24.3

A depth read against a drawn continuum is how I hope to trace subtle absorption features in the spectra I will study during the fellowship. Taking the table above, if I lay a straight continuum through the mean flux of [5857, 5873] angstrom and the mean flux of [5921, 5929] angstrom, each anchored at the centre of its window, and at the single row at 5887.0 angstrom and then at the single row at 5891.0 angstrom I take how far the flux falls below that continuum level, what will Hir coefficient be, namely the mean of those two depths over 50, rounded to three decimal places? 0.053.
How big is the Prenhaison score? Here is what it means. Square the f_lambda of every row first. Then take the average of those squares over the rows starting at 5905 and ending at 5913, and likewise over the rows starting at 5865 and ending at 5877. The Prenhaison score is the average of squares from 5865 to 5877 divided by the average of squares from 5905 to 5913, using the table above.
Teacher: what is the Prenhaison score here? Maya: 1.16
